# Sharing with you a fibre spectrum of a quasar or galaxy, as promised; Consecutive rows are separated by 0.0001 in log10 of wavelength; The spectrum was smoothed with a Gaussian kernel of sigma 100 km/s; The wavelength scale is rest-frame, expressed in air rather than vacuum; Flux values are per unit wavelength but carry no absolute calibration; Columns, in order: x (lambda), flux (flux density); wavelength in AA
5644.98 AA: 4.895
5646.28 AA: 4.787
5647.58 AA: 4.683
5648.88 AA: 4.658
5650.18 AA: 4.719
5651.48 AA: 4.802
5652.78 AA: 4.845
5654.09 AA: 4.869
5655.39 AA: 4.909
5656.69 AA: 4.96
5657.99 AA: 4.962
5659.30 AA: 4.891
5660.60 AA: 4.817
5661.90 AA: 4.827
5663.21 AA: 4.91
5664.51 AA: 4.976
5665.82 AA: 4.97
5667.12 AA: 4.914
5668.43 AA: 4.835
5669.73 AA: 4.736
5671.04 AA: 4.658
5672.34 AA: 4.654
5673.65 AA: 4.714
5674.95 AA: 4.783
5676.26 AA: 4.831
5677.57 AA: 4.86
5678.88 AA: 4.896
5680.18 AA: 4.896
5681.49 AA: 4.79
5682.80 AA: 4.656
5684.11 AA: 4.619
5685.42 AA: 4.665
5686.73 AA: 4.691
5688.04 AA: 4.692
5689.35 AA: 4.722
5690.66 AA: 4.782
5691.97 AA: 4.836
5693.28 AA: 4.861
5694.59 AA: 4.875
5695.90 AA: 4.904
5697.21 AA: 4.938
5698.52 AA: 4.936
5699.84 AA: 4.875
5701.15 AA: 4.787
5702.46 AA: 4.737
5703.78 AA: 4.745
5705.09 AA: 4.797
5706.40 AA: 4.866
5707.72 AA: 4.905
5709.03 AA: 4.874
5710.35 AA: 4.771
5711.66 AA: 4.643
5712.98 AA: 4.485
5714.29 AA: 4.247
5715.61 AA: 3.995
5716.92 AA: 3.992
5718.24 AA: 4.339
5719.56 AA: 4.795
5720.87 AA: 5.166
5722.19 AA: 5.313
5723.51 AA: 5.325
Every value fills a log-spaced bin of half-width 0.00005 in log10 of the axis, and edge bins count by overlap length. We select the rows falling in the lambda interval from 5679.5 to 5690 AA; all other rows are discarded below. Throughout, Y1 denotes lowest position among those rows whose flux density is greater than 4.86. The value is 5680.18 AA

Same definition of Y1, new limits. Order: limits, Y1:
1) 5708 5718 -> 5709.03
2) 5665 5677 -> 5665.82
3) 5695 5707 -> 5695.90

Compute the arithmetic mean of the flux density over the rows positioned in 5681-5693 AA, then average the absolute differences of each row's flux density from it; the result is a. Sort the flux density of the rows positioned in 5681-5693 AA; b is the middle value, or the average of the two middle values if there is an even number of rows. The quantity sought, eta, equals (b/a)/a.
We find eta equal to 1384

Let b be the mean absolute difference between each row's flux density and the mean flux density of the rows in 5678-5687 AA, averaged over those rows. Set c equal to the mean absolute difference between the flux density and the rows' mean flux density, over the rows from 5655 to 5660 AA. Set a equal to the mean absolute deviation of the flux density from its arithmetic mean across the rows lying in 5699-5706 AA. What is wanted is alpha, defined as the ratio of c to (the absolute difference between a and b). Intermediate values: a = 0.04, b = 0.099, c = 0.03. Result 0.5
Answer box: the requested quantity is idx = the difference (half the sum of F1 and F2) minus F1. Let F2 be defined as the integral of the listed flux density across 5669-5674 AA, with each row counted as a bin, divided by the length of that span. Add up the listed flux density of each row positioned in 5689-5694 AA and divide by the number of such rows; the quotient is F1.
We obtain -0.05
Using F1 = 4.80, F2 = 4.69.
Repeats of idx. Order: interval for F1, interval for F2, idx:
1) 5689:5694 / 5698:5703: 0.02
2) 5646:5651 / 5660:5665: 0.08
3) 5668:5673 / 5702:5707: 0.03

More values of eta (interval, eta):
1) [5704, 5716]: 75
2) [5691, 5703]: 1985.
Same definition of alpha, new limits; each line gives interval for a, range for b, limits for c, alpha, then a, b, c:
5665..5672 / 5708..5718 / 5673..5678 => 0.2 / 0.10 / 0.301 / 0.05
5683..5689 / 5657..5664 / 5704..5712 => 3.2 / 0.02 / 0.048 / 0.07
